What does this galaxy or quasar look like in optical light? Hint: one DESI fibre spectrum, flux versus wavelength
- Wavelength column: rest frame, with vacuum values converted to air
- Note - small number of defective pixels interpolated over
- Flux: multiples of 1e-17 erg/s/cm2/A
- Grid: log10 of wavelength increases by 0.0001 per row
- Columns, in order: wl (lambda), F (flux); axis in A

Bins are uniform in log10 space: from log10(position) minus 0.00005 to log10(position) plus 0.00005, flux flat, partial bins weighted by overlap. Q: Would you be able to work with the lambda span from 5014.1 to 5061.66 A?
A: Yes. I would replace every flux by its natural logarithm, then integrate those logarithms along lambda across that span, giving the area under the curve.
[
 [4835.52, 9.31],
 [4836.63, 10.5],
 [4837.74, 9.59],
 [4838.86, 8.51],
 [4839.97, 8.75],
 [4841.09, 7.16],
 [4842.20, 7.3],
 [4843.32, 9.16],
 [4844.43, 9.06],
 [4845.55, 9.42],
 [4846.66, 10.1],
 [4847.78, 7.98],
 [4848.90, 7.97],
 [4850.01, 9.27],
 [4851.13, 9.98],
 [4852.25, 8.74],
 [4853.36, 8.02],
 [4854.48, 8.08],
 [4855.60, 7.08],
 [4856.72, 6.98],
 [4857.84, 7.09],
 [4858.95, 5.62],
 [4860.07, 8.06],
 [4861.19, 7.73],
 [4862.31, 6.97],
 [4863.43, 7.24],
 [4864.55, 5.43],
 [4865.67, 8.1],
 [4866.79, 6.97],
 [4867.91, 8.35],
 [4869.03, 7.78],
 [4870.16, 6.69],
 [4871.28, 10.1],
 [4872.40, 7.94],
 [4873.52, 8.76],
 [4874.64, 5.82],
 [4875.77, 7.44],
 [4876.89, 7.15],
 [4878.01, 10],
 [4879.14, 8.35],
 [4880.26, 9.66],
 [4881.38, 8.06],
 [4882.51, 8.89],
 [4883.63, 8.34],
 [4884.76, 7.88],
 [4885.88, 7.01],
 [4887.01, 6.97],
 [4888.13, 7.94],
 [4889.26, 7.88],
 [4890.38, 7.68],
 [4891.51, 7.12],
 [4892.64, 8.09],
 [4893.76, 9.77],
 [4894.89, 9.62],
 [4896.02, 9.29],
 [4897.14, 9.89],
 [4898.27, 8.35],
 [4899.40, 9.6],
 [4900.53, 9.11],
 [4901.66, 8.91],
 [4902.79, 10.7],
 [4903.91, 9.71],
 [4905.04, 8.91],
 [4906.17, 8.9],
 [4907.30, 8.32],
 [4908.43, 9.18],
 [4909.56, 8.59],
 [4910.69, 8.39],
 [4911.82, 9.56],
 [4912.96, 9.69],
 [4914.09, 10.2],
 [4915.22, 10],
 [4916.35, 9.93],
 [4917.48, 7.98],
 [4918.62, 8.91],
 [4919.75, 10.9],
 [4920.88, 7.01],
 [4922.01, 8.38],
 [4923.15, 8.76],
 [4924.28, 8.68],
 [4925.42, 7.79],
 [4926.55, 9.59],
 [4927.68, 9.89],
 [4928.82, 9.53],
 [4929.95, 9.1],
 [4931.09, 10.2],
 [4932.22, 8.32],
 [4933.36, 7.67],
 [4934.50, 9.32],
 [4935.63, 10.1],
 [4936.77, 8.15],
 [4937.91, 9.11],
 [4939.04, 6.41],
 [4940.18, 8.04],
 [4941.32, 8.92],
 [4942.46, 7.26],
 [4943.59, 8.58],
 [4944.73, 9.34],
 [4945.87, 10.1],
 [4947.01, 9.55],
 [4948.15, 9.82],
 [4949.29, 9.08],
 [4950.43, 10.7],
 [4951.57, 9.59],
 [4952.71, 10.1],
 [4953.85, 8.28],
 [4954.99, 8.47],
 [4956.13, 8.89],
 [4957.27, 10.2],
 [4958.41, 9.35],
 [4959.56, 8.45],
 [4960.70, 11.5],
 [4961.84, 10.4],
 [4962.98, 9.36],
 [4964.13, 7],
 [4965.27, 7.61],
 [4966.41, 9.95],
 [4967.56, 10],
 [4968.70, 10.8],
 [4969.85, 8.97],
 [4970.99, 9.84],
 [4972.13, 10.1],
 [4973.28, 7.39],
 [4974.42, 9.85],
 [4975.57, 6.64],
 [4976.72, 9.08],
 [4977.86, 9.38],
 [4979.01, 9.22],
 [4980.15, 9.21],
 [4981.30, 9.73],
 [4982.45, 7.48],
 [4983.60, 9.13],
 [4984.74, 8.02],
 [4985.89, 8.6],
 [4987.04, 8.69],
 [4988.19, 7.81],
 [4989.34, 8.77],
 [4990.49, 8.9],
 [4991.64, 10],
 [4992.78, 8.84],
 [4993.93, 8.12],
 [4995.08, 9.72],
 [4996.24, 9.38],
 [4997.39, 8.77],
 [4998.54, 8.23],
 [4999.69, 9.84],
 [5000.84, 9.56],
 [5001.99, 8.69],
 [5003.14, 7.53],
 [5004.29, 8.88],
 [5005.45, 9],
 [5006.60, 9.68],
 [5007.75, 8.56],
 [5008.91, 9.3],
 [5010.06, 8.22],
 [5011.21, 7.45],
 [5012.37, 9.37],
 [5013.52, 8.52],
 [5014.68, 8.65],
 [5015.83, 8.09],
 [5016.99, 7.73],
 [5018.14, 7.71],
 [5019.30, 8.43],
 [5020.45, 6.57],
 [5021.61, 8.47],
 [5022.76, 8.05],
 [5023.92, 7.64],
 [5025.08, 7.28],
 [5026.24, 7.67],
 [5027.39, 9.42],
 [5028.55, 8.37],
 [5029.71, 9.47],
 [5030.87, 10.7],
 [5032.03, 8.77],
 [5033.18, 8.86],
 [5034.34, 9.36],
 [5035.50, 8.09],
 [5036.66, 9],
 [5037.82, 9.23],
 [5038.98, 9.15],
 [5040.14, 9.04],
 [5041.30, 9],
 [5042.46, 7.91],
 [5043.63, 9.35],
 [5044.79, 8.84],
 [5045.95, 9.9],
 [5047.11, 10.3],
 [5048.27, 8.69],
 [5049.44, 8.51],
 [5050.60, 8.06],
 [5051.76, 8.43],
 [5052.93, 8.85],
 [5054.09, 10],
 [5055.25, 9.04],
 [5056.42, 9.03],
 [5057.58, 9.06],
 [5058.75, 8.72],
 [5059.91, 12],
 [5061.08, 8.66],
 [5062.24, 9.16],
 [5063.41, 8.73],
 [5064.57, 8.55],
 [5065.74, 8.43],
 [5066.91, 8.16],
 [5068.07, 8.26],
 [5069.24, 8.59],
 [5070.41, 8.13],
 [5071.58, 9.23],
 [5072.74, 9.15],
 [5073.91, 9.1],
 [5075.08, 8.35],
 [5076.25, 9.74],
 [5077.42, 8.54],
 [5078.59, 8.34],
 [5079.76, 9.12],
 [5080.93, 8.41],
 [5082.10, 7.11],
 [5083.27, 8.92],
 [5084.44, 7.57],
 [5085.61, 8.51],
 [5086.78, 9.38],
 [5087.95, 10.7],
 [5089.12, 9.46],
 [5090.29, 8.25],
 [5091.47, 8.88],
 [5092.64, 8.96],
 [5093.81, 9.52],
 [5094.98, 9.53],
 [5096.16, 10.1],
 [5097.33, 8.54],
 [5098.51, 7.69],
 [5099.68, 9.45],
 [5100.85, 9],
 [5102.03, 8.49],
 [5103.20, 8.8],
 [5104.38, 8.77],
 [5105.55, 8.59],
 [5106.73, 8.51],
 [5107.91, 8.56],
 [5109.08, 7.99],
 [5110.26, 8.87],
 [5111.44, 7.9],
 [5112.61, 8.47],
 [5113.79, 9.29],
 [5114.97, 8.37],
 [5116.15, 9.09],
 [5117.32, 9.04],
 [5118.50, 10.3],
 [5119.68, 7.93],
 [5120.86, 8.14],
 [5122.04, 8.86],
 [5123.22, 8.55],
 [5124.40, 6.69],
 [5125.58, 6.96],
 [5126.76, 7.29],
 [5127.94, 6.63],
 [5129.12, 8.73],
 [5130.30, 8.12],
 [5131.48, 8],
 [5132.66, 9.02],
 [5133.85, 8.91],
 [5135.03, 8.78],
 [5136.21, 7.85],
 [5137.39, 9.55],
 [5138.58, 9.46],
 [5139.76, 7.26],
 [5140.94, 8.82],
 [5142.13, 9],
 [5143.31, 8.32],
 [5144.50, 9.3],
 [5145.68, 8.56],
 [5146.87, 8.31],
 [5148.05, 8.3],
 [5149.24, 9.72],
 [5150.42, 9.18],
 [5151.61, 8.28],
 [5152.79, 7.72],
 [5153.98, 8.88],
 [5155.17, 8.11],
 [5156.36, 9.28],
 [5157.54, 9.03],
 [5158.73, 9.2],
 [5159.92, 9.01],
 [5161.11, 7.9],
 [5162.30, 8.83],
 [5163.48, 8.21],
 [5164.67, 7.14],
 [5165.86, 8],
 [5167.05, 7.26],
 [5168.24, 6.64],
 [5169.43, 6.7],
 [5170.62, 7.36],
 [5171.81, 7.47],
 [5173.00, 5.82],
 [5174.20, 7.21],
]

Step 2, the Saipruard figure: 103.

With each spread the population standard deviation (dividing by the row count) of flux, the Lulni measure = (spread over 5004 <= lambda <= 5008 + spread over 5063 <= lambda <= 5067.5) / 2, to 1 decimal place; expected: 0.3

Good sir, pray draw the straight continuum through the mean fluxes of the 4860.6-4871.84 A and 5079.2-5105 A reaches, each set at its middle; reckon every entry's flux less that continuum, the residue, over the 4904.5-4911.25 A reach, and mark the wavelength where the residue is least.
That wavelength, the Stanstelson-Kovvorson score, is 4907.30 A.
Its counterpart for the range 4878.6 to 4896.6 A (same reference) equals 4887.01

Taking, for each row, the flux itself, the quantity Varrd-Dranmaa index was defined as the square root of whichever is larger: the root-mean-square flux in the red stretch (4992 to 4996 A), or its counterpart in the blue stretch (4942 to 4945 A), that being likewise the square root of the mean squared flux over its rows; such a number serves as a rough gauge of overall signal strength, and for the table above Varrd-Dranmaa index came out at 2.99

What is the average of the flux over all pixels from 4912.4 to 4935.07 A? 9.1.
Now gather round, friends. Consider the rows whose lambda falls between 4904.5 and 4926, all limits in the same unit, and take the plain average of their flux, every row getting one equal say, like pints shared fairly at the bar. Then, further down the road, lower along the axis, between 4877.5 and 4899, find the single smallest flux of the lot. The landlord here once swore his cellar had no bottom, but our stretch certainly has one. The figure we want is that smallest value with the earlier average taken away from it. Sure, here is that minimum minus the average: -2.0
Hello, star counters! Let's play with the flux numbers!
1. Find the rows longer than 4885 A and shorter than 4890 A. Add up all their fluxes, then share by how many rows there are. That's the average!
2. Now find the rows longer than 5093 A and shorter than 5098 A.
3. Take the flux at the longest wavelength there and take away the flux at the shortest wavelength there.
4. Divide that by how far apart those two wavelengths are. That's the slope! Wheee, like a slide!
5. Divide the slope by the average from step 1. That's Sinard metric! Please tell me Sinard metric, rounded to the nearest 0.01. -0.04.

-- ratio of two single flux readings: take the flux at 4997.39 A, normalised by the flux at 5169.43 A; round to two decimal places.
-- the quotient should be 1.31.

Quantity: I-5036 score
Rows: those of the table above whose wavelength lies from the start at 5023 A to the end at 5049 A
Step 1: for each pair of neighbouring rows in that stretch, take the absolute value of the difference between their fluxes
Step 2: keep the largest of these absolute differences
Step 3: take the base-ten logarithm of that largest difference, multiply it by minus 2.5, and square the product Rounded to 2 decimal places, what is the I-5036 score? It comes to 0.51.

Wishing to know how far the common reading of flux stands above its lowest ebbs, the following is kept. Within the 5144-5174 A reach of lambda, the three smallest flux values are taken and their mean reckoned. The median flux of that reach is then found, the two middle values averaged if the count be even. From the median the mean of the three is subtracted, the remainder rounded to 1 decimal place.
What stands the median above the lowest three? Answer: 1.9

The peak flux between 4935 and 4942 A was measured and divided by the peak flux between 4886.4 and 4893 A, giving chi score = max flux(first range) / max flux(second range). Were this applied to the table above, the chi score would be 1.2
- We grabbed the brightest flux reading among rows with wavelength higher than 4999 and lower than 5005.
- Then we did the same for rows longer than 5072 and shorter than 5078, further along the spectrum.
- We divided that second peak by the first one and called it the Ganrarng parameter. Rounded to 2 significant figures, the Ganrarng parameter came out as 0.99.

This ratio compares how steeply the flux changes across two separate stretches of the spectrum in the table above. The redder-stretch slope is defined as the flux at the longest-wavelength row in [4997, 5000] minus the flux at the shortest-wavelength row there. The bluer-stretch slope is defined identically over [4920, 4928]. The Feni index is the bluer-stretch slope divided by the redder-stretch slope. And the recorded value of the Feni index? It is 2.7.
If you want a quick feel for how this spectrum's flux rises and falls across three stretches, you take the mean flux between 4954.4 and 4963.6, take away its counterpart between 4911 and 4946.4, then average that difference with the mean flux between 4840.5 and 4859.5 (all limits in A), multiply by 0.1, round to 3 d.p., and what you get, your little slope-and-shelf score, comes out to 0.440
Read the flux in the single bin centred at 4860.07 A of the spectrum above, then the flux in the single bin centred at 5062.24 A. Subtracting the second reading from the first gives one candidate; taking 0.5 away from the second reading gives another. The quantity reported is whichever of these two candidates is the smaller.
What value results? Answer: -1.1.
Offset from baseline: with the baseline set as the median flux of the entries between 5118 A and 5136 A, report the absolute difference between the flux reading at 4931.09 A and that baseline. 2.1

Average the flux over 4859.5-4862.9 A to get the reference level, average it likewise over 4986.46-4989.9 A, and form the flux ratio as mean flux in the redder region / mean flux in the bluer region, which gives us 1.11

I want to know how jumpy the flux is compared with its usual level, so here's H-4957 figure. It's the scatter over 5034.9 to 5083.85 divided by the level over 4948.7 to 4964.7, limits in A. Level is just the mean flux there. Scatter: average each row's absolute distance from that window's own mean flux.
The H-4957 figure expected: 0.056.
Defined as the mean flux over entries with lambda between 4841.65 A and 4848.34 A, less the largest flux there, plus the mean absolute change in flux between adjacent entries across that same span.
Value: -0.2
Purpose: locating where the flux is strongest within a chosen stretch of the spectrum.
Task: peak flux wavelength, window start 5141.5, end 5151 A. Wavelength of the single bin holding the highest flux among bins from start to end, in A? 5149.24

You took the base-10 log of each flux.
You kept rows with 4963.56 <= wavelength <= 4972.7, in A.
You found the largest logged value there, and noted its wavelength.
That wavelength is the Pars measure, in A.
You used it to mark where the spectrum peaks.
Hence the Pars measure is 4968.70 A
